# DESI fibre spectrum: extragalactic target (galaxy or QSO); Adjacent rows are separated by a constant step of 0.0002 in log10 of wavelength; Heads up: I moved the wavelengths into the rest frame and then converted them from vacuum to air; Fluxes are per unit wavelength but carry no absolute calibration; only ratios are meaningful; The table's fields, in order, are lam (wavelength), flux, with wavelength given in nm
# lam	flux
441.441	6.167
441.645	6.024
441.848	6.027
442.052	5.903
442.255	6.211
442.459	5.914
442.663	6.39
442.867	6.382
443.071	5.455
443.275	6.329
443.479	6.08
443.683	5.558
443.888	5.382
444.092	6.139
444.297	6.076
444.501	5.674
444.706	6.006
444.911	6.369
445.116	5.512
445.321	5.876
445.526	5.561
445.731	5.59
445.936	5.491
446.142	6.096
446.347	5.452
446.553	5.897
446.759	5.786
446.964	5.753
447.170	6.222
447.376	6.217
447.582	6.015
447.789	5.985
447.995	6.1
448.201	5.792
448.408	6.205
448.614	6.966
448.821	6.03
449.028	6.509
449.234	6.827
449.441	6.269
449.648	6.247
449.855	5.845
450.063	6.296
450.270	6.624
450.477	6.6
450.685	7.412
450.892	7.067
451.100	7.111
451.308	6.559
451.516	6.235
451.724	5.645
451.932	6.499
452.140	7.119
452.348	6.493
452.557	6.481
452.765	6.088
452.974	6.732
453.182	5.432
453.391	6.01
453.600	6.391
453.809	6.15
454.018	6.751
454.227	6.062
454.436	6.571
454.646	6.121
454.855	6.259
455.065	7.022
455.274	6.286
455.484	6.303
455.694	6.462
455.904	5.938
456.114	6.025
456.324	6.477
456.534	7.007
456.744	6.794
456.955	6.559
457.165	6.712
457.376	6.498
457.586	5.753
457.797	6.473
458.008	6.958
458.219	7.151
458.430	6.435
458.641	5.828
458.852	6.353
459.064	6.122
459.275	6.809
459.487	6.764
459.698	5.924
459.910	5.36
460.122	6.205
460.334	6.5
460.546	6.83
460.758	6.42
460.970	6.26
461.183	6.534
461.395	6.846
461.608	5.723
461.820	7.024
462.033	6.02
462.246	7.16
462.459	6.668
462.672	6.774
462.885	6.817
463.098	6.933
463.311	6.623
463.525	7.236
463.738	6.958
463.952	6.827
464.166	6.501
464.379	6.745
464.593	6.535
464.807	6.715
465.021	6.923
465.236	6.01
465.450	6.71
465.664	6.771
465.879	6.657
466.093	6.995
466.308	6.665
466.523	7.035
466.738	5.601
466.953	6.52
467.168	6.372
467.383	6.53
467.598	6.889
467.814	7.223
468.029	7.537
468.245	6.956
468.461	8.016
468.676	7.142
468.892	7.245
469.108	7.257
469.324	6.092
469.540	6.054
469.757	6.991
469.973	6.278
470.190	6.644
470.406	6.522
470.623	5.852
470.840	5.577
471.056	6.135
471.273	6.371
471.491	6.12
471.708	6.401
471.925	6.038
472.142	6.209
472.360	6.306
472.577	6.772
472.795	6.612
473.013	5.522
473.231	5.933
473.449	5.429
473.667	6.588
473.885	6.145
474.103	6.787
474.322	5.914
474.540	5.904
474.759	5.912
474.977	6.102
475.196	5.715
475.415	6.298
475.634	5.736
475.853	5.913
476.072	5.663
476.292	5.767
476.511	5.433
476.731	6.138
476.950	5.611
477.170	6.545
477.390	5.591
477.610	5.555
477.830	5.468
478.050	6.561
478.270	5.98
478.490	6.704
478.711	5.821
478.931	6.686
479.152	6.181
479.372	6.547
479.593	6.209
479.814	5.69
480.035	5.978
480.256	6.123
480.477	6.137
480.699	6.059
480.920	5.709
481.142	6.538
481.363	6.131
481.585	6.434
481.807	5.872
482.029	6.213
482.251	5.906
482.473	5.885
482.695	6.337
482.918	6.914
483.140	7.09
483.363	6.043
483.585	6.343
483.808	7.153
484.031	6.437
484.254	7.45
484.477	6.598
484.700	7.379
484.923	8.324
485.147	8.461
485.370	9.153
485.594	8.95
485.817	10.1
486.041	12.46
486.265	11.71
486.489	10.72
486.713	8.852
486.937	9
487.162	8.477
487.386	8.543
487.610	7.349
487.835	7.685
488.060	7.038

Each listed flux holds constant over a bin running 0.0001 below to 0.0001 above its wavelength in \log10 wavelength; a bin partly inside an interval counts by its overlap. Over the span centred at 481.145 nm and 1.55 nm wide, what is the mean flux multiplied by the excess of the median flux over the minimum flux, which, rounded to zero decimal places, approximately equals 3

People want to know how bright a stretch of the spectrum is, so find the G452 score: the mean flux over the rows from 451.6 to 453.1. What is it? 6.4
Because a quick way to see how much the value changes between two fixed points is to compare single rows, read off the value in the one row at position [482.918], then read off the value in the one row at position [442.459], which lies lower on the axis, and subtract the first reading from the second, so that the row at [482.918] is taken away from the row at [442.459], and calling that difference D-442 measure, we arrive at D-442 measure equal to -1.0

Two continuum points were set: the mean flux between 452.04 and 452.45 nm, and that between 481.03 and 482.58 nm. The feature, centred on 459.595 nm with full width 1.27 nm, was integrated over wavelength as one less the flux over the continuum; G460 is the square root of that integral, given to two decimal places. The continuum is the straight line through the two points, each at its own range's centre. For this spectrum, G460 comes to 0.29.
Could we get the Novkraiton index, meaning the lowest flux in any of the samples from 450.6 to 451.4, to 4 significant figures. 6.559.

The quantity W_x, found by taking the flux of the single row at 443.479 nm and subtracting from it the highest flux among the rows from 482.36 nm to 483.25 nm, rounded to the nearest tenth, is -1.0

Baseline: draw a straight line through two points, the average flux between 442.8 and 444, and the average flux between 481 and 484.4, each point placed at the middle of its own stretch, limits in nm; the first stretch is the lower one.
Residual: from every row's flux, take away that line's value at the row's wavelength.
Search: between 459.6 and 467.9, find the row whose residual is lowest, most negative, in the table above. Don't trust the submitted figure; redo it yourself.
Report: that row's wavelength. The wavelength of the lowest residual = 459.910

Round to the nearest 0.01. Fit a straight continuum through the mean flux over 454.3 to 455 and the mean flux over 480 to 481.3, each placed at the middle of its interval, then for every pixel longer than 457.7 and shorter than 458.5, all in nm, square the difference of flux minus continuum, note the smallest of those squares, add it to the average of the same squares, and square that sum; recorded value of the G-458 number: 0.11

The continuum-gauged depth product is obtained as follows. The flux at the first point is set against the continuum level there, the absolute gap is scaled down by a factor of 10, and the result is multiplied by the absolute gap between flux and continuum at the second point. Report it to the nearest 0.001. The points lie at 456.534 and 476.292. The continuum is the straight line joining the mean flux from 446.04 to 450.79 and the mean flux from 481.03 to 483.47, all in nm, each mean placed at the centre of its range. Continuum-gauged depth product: 0.040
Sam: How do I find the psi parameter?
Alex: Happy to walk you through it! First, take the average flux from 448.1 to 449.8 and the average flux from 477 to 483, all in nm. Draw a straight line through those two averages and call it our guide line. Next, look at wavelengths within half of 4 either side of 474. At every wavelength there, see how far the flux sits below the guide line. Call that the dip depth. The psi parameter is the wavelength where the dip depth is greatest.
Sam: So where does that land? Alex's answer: 473.449 nm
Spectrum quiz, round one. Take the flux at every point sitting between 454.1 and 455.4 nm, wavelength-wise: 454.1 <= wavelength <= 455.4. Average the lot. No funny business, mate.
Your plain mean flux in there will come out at 6.39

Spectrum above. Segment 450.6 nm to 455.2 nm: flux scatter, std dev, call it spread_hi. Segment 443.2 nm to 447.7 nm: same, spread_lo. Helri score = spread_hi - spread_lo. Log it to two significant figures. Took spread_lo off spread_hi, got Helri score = 0.19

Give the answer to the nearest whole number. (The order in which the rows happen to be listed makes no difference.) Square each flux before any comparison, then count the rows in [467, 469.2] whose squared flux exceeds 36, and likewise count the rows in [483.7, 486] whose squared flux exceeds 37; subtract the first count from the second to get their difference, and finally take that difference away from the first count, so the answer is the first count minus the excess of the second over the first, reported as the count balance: 10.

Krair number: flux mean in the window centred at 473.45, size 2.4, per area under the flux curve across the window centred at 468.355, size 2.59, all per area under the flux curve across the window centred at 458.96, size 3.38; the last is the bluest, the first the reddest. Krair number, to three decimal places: 0.016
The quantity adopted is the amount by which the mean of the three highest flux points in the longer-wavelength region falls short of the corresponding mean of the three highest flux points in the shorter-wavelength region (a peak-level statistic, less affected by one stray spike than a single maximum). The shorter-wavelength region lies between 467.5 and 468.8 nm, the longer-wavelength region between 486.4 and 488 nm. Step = -1.9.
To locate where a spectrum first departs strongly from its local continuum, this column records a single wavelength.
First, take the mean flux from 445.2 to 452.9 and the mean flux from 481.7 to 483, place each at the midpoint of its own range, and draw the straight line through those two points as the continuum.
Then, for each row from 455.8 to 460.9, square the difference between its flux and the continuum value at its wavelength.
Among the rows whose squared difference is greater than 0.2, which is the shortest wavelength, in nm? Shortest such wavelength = 456.534 nm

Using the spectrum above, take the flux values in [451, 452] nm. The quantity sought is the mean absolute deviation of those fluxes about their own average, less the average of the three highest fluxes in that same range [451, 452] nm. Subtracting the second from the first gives -6.35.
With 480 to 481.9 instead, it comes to -6.19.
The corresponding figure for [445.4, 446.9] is -5.73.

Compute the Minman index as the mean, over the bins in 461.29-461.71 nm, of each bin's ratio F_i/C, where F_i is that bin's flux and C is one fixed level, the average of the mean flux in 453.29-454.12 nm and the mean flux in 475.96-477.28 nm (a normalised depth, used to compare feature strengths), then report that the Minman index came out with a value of 1.03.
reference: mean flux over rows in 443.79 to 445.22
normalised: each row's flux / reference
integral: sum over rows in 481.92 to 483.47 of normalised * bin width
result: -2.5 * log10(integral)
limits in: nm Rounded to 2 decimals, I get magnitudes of -0.56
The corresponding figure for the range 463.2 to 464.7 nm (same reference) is -0.59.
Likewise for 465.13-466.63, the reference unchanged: -0.58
